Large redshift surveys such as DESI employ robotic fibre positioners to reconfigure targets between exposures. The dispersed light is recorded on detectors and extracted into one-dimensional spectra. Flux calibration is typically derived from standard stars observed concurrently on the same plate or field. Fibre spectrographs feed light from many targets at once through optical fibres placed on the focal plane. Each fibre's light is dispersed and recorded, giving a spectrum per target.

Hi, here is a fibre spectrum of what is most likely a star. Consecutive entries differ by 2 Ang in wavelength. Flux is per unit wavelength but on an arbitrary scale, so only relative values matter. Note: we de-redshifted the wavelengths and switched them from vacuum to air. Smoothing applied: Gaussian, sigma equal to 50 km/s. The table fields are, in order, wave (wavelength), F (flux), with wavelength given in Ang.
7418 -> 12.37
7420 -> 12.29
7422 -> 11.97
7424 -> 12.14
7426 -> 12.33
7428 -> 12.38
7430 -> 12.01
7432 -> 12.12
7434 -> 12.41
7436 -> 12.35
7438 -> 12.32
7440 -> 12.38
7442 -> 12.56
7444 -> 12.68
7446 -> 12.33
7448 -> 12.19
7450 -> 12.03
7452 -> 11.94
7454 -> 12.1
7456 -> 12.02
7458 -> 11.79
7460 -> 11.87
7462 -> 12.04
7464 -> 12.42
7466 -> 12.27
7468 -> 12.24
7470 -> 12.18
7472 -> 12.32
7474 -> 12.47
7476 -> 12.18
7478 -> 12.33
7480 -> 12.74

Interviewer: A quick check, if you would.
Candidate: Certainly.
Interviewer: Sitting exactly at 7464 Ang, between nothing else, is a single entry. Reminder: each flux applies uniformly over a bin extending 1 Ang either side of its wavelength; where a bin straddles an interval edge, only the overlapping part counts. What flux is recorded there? 12.42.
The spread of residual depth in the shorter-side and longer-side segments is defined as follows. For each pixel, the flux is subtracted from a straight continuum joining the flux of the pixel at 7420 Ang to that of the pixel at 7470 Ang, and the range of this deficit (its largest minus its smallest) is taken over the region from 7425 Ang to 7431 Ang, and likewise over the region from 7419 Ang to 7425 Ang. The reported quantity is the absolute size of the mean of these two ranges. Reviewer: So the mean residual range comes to 0.34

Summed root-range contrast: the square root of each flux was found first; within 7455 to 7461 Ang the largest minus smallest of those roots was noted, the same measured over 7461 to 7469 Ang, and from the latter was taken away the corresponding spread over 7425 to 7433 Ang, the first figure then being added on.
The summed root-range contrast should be 0.035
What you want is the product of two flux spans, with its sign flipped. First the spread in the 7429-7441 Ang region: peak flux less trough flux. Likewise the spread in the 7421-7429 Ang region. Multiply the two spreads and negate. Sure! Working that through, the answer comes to -0.16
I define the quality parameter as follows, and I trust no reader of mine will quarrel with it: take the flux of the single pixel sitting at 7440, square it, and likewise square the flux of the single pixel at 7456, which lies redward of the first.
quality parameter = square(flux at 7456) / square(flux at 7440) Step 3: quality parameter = 0.94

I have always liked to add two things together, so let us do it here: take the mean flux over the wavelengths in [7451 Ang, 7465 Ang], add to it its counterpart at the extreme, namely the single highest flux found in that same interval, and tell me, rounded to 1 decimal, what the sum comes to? 24.4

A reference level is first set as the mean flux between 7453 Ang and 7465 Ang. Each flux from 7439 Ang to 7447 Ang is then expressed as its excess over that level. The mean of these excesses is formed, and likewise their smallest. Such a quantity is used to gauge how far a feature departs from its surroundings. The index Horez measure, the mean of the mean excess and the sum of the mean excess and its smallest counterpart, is 0.59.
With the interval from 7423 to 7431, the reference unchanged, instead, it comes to 0.16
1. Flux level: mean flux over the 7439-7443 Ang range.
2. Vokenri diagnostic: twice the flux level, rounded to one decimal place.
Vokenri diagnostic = 24.9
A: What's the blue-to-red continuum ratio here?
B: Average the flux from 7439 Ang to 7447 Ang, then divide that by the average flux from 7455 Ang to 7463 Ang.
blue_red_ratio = 1.05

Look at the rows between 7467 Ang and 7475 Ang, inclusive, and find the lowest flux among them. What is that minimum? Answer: 12.18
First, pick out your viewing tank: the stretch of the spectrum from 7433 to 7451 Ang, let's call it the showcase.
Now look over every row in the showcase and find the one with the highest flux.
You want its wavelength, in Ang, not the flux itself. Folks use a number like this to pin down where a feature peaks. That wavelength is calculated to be 7444 Ang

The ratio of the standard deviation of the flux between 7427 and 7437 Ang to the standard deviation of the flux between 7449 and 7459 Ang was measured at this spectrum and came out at 1.5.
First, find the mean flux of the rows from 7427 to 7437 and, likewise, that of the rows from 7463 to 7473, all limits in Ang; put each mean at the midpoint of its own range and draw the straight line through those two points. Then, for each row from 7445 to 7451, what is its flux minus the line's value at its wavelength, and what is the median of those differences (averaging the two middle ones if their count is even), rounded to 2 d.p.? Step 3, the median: -0.08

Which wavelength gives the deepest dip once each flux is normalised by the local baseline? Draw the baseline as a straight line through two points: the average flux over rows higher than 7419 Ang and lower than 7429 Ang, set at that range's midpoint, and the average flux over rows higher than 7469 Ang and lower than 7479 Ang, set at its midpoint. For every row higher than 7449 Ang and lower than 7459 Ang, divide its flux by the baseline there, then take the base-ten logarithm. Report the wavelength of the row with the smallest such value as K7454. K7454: 7458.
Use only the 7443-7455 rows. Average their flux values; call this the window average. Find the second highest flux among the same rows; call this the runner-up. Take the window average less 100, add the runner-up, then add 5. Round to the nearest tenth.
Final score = -70.5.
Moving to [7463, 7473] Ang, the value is -70.4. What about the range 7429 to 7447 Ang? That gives -70.1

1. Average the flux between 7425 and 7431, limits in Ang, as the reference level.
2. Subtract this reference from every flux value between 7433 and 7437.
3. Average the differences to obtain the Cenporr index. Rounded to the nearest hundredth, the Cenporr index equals 0.14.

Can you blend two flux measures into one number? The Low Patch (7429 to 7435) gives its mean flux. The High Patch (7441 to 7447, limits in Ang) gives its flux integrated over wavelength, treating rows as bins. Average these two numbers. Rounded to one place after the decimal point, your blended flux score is 43.7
